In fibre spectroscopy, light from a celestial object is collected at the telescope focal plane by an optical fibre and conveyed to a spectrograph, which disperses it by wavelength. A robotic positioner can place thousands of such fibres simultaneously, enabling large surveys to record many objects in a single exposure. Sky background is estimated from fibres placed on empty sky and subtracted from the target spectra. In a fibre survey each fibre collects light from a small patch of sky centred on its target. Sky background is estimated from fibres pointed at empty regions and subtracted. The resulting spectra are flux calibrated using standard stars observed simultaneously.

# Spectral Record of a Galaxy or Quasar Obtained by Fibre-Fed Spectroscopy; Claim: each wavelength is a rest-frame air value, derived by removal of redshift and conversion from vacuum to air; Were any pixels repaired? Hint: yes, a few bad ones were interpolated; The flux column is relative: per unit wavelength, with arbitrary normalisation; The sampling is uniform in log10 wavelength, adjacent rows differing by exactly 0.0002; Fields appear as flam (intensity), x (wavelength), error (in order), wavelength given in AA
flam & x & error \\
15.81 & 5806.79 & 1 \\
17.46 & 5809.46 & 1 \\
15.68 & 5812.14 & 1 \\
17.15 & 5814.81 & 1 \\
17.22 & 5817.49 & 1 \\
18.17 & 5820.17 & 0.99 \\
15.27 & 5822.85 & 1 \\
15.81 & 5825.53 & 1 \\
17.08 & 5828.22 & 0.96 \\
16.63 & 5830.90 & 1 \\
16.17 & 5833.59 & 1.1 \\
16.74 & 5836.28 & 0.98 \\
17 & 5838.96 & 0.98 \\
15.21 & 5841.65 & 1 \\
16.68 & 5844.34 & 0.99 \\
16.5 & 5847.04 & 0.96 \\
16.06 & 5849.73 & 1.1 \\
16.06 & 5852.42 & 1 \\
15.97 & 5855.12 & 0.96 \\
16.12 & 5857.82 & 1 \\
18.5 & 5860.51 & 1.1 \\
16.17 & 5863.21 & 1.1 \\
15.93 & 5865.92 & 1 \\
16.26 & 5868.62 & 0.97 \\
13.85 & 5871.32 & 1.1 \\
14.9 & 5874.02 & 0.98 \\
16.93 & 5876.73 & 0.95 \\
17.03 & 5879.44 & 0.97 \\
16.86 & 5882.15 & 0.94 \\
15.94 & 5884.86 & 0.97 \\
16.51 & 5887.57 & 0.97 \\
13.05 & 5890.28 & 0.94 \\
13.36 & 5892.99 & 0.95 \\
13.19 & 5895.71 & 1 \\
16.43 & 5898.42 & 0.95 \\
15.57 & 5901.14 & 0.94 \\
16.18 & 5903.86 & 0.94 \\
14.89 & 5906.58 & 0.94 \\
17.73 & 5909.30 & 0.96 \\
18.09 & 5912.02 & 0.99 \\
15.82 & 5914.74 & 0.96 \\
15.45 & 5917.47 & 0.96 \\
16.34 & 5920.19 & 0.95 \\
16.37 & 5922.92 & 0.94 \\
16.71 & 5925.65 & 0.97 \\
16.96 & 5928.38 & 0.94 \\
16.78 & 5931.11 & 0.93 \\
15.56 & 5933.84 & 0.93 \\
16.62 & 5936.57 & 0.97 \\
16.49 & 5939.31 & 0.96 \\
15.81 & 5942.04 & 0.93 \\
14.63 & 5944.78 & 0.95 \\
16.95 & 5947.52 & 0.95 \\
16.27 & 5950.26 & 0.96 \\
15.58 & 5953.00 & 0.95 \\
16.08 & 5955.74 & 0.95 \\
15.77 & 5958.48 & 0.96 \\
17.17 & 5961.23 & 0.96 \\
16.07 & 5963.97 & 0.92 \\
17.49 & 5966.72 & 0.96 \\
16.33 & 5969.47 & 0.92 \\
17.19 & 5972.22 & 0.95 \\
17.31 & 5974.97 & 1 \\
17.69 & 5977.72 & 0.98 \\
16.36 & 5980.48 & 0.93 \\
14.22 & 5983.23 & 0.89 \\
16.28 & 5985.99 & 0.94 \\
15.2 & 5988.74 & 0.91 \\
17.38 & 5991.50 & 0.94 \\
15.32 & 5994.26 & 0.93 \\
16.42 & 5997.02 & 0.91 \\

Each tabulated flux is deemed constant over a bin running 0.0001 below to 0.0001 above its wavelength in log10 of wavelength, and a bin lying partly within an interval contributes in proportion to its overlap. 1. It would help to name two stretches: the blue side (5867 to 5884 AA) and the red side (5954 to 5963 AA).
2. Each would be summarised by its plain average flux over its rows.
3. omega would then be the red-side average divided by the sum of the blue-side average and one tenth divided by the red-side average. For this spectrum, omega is 1.02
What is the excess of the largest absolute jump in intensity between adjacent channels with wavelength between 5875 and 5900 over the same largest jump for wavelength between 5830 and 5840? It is 2.9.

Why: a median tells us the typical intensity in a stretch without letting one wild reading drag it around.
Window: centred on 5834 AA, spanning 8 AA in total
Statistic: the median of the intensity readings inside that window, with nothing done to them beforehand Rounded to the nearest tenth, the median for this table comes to 16.6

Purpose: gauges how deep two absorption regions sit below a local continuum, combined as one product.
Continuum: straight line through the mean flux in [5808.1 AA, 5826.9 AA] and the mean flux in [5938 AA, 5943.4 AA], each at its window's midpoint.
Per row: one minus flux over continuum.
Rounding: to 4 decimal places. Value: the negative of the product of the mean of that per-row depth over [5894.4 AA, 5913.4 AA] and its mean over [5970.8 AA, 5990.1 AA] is 0.0004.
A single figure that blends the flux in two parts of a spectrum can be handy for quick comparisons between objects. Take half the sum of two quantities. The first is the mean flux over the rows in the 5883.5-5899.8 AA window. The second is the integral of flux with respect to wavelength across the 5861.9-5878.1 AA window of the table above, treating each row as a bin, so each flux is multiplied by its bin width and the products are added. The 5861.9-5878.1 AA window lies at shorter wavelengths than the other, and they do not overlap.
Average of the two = 134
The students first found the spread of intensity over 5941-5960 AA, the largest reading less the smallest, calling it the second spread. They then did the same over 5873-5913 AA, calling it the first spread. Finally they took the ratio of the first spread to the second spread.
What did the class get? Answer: 2.2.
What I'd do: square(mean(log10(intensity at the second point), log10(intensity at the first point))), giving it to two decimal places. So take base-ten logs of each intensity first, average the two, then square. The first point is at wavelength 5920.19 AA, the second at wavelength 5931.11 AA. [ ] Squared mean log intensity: 1.49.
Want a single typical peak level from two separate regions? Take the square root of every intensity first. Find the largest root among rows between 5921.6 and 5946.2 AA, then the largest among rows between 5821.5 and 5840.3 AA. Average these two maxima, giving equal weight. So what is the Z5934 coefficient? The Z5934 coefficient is 4.13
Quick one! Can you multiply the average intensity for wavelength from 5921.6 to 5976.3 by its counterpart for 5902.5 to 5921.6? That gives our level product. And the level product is 268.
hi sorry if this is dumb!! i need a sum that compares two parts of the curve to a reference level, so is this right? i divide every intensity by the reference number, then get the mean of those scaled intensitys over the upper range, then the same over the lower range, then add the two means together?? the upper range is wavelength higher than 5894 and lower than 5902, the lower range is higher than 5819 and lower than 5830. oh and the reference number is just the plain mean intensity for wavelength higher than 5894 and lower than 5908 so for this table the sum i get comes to 2.07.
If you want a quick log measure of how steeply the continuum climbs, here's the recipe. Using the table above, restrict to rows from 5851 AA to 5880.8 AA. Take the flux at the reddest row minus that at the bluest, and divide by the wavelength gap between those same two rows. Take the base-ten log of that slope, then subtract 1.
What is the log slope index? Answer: -2.44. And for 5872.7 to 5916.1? -2.65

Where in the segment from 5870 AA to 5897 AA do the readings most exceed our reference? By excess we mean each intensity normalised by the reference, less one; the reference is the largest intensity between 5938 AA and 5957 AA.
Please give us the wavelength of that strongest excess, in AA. 5879.44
